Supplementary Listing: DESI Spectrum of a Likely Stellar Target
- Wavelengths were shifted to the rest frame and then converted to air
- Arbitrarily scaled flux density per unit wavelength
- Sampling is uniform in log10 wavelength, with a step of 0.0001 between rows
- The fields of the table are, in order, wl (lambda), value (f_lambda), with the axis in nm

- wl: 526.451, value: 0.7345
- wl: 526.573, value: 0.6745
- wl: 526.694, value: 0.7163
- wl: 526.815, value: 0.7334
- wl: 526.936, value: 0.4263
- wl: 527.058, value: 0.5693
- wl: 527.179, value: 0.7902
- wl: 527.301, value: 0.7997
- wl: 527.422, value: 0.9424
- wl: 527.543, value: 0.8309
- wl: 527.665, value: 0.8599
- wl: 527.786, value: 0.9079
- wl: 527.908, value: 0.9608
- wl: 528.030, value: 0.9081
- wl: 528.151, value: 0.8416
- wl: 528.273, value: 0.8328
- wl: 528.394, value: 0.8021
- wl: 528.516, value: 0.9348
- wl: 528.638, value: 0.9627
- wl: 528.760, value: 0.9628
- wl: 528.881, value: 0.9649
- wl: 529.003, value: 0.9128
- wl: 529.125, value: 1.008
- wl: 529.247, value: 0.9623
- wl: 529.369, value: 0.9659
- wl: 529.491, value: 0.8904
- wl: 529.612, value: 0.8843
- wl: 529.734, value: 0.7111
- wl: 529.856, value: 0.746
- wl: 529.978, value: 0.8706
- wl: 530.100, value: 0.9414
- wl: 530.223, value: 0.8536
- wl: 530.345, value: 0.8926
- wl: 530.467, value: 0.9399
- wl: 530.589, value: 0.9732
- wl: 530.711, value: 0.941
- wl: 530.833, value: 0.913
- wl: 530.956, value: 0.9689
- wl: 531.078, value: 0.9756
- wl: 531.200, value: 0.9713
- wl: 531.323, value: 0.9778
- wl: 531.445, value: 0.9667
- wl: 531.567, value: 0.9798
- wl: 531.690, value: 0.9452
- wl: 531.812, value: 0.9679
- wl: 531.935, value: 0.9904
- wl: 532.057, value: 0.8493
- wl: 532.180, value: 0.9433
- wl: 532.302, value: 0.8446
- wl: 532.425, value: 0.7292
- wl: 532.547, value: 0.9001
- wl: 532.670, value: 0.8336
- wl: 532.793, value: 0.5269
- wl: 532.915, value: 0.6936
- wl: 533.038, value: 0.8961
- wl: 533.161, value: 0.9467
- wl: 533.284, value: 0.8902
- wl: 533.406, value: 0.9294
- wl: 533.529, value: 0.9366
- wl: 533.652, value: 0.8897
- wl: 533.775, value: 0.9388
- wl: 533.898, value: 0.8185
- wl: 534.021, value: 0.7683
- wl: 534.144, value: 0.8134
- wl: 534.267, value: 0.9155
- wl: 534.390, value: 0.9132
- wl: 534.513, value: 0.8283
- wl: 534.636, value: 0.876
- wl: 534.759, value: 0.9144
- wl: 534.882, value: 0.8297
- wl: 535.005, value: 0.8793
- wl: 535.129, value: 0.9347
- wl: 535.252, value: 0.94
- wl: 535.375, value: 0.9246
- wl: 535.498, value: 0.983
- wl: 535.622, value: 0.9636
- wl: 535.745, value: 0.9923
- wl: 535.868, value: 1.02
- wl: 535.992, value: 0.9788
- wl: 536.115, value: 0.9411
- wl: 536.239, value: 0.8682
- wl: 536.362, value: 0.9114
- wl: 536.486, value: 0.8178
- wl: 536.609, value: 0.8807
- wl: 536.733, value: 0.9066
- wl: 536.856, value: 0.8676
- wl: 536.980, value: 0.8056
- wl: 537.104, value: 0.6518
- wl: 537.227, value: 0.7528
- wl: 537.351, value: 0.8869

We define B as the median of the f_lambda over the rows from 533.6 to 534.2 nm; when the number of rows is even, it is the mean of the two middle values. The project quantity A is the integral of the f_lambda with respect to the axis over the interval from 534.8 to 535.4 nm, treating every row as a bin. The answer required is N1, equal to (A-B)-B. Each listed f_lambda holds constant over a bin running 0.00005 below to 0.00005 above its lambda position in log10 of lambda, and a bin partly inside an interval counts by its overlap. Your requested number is -1.10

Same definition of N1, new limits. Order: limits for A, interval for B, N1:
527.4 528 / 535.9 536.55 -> -1.28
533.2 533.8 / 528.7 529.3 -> -1.38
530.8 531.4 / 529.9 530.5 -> -1.21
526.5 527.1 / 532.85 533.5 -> -1.42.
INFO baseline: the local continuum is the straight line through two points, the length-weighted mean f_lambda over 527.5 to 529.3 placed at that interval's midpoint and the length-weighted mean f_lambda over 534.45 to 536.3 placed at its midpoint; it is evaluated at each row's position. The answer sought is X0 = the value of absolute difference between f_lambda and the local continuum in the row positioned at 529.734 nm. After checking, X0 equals 0.202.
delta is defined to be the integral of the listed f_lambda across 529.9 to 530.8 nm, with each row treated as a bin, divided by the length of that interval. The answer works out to 0.91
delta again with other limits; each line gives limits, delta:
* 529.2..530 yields 0.86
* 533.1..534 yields 0.90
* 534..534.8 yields 0.86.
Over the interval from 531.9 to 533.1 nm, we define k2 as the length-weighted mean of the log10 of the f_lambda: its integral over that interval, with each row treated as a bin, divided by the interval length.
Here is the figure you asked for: -0.09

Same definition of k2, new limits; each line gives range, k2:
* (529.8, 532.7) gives -0.04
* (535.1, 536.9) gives -0.03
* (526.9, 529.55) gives -0.07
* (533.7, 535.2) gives -0.06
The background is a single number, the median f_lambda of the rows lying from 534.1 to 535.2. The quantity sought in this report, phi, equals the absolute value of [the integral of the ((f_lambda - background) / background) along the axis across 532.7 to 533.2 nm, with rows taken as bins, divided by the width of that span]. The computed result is 0.133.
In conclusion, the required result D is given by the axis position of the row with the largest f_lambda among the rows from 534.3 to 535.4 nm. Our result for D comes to 535.252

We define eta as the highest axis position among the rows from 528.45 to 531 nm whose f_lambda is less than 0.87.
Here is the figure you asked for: 530.223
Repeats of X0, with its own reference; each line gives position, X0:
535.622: 0.038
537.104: 0.277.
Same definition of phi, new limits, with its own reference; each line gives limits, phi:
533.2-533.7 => 0.039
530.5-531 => 0.078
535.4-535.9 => 0.118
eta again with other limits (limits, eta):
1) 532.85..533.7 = 532.915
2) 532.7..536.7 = 536.486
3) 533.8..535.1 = 534.882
